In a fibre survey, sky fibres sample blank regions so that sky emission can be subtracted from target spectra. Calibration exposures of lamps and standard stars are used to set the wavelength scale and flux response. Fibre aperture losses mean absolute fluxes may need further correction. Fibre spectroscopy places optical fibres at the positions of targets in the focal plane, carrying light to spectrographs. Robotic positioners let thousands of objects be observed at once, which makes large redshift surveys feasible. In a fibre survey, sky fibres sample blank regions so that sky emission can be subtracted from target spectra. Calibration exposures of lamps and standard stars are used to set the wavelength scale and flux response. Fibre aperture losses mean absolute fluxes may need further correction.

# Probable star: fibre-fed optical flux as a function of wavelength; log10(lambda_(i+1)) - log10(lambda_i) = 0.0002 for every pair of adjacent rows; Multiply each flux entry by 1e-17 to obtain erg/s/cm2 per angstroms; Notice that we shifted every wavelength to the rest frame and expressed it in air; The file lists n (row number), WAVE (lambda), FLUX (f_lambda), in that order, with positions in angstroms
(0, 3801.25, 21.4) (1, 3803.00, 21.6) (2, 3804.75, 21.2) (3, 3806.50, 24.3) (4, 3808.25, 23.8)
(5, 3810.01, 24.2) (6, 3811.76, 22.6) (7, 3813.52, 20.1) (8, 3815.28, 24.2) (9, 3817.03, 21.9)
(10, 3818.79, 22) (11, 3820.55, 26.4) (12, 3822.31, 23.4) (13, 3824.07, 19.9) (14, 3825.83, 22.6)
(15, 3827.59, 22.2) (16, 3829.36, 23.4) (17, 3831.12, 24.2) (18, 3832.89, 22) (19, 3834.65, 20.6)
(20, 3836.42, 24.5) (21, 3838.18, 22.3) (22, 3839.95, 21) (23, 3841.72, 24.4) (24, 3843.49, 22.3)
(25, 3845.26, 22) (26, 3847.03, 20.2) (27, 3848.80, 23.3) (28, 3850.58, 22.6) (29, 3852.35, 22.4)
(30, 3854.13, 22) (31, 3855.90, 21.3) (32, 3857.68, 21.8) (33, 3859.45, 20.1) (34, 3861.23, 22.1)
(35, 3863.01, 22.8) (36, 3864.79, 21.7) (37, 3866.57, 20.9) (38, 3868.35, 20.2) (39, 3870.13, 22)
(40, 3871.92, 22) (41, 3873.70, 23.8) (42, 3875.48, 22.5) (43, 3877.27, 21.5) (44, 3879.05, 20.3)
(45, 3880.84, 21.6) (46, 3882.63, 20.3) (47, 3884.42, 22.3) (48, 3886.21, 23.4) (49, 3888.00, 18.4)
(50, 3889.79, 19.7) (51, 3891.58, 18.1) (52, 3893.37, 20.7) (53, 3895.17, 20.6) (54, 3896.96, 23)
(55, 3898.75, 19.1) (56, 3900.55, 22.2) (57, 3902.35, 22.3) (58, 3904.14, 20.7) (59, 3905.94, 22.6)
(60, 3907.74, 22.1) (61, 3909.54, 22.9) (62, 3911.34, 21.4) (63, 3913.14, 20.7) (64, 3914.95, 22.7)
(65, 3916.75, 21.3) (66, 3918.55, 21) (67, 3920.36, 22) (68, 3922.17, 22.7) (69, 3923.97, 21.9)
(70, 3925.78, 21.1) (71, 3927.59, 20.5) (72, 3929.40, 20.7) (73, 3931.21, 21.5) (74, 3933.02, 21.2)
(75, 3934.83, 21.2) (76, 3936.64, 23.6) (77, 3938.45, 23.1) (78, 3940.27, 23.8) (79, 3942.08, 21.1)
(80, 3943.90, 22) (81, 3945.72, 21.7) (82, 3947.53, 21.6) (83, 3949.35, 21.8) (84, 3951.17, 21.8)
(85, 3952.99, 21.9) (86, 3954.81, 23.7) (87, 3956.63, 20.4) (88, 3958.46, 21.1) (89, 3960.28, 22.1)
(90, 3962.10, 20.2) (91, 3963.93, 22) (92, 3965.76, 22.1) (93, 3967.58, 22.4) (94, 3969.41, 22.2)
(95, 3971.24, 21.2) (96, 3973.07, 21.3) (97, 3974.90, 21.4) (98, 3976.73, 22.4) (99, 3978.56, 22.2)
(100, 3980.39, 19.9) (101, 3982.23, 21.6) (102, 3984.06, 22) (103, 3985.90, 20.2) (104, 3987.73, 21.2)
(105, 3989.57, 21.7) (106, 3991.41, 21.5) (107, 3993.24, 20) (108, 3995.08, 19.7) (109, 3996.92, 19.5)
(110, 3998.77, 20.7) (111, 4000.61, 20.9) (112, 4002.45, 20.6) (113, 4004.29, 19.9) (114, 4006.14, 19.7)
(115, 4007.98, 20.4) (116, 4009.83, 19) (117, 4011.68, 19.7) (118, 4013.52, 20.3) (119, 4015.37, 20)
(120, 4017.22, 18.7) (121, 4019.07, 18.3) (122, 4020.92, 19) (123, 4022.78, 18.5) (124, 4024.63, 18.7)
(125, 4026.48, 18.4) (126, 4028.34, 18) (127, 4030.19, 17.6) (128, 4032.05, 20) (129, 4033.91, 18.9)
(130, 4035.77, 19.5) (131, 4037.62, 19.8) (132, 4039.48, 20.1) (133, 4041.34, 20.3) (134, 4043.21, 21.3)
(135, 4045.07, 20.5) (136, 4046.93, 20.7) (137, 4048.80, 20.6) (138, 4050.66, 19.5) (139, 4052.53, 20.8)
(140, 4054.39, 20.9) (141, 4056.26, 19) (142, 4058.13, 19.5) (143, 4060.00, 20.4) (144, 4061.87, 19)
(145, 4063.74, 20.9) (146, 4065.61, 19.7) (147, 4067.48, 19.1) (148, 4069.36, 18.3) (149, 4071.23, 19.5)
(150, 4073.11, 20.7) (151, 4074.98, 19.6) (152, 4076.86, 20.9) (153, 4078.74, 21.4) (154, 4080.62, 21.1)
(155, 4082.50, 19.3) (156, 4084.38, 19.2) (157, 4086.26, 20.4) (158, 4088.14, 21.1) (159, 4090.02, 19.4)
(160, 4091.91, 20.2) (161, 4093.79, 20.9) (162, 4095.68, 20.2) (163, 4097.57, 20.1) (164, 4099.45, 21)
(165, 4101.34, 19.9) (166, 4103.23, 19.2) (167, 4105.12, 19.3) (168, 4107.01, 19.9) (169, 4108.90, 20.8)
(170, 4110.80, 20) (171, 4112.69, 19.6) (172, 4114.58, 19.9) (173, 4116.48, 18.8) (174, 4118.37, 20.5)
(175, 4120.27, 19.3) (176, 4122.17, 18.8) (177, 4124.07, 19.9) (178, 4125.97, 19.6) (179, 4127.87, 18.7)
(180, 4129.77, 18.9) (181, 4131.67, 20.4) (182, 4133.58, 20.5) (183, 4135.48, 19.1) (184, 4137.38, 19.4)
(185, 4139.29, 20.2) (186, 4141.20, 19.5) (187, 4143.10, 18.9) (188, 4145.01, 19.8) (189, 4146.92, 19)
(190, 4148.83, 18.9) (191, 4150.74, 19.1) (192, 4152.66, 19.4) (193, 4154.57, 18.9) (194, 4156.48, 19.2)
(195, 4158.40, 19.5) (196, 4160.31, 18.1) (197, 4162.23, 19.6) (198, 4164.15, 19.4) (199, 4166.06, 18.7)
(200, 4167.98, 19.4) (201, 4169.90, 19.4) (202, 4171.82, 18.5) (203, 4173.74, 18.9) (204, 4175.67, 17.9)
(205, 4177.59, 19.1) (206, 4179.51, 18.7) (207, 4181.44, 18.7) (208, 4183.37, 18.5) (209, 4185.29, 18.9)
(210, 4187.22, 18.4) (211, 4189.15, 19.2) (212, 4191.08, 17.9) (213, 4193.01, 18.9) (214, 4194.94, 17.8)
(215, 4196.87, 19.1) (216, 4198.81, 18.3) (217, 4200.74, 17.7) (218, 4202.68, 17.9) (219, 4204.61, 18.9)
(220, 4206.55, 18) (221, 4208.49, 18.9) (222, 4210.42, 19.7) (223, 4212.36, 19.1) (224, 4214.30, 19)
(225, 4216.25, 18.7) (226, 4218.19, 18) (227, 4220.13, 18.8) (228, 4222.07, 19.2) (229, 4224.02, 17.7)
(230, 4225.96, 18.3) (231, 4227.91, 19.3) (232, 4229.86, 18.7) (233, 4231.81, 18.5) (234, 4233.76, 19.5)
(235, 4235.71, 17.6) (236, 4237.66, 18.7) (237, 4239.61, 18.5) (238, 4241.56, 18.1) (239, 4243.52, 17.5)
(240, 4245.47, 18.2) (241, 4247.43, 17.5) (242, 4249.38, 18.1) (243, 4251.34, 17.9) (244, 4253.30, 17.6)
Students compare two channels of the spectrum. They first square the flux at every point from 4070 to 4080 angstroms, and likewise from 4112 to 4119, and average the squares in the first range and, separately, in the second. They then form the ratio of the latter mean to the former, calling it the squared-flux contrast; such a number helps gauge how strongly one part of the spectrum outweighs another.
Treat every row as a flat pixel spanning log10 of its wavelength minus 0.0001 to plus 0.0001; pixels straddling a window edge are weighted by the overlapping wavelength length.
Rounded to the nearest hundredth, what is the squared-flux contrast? 0.93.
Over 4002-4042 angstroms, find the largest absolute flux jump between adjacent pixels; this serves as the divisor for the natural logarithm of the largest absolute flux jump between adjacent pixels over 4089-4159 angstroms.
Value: 0.22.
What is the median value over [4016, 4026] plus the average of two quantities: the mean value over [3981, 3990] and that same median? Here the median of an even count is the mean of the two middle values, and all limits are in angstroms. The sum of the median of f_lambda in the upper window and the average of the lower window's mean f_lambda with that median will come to 38.7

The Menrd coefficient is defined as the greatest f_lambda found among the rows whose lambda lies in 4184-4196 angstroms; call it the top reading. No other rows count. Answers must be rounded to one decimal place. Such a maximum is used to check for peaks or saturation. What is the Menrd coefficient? 19.2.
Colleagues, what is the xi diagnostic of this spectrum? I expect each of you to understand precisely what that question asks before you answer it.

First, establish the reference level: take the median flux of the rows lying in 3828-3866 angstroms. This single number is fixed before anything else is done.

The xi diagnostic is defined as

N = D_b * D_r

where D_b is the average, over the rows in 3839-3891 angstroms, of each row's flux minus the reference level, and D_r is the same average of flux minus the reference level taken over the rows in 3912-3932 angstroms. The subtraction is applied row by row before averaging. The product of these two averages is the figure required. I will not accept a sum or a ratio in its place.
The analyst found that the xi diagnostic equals 0.3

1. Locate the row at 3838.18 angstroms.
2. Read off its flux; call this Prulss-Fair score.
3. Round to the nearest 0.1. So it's 22.3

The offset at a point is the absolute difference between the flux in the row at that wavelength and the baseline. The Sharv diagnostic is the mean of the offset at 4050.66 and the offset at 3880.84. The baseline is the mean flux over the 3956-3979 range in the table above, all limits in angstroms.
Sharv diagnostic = 1.1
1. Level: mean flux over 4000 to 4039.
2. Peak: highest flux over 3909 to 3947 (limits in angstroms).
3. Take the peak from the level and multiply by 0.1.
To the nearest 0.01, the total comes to -0.45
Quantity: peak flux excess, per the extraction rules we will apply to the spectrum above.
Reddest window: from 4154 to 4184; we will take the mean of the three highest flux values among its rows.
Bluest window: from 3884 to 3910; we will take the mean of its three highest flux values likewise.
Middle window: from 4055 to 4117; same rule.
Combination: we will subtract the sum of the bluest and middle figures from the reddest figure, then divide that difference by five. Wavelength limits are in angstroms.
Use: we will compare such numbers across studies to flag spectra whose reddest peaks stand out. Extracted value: -5.0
